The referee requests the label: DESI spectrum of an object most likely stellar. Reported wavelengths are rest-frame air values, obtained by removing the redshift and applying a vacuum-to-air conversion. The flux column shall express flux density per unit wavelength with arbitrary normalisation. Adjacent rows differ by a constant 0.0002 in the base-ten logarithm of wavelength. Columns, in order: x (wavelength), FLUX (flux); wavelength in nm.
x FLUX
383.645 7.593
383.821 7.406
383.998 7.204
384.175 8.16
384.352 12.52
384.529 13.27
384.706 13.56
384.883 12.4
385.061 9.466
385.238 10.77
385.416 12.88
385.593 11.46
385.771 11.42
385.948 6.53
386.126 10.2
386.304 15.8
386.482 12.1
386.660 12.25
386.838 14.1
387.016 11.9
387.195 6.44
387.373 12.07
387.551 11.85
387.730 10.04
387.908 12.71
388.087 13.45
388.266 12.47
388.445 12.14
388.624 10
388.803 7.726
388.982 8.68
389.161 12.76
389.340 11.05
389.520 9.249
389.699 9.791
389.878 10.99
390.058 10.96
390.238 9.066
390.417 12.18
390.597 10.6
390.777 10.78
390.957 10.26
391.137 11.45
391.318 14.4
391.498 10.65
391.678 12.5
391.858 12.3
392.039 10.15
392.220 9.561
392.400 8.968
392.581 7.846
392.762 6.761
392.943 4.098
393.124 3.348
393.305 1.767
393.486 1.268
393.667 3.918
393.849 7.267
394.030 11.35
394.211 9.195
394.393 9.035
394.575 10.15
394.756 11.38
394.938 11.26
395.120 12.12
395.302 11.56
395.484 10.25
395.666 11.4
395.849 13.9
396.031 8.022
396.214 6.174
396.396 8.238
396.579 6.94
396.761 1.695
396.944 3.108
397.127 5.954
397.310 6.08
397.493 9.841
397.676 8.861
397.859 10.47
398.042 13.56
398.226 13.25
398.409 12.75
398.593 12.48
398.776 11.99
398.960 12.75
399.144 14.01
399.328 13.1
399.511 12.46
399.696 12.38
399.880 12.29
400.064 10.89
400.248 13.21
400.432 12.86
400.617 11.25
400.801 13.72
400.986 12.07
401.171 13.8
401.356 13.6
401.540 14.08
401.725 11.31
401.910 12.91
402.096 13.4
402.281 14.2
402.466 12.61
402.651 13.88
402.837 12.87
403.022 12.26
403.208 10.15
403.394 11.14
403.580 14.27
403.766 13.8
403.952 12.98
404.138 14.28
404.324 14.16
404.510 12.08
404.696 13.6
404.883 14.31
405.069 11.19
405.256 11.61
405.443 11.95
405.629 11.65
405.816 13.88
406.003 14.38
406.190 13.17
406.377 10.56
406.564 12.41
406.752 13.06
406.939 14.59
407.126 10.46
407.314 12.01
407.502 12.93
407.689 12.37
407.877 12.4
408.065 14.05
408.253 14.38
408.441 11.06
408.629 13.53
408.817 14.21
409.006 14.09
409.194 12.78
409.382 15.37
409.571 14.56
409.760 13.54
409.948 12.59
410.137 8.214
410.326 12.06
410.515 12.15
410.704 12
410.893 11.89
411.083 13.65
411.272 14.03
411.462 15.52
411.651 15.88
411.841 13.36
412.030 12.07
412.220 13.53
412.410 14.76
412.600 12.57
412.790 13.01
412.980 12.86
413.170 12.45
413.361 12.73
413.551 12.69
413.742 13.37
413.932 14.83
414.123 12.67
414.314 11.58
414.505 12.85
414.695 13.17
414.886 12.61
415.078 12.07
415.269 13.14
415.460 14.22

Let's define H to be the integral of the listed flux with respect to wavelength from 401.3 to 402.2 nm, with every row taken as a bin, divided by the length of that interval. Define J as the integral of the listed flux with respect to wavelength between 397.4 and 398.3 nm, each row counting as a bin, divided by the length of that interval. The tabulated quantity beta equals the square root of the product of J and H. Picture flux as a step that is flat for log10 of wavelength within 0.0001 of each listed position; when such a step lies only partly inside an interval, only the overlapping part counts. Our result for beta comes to 12.1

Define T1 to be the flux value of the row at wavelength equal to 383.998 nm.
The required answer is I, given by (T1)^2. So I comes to 52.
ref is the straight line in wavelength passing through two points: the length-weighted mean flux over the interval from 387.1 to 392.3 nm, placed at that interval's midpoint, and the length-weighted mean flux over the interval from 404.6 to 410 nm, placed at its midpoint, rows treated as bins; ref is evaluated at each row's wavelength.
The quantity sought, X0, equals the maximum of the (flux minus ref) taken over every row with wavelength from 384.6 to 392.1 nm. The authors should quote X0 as 5.3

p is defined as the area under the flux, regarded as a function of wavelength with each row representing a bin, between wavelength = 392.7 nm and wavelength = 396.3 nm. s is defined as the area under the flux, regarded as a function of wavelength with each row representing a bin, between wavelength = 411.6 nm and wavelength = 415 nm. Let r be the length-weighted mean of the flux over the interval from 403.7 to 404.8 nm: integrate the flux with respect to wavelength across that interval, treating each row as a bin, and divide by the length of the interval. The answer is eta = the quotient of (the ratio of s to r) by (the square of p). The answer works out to 0.0038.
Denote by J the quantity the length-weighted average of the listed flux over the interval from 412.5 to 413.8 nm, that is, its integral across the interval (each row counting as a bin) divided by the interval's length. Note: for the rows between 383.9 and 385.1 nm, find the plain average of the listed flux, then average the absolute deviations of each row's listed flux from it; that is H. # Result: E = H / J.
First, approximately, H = 2.28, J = 12.8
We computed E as 0.178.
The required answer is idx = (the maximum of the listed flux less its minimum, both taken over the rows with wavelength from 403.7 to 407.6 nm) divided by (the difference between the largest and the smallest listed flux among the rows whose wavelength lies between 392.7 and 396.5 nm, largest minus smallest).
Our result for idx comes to 0.3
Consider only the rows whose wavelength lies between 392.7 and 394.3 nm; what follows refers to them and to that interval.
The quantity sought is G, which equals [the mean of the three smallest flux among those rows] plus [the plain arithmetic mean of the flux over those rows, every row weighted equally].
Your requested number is 7.6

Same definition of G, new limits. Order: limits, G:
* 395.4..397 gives 11.4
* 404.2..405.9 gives 24.2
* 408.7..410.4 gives 24.0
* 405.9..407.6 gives 23.6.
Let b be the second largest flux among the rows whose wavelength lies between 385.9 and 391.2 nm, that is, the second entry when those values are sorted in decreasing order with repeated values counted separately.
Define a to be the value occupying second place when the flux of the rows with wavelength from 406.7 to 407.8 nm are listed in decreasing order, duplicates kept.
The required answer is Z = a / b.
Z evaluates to 0.93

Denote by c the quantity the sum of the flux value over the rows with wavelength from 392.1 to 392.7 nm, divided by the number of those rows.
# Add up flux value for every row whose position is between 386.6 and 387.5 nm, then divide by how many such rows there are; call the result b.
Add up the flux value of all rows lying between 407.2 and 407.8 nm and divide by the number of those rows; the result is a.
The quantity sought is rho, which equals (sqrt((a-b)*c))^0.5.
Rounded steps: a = 12.4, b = 11.4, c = 8.8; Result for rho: 1.8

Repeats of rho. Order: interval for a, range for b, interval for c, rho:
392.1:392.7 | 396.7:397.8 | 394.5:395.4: 2.4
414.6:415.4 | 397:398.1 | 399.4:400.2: 2.6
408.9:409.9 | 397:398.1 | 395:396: 2.8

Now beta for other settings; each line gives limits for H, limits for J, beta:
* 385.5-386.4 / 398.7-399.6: 12.0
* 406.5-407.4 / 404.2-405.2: 12.8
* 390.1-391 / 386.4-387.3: 11.0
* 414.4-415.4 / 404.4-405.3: 12.7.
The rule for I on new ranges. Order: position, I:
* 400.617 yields 127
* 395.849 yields 193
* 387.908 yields 162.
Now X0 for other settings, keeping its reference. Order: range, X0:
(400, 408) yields 1.8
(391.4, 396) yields 2.3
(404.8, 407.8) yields 1.6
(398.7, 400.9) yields 2.0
